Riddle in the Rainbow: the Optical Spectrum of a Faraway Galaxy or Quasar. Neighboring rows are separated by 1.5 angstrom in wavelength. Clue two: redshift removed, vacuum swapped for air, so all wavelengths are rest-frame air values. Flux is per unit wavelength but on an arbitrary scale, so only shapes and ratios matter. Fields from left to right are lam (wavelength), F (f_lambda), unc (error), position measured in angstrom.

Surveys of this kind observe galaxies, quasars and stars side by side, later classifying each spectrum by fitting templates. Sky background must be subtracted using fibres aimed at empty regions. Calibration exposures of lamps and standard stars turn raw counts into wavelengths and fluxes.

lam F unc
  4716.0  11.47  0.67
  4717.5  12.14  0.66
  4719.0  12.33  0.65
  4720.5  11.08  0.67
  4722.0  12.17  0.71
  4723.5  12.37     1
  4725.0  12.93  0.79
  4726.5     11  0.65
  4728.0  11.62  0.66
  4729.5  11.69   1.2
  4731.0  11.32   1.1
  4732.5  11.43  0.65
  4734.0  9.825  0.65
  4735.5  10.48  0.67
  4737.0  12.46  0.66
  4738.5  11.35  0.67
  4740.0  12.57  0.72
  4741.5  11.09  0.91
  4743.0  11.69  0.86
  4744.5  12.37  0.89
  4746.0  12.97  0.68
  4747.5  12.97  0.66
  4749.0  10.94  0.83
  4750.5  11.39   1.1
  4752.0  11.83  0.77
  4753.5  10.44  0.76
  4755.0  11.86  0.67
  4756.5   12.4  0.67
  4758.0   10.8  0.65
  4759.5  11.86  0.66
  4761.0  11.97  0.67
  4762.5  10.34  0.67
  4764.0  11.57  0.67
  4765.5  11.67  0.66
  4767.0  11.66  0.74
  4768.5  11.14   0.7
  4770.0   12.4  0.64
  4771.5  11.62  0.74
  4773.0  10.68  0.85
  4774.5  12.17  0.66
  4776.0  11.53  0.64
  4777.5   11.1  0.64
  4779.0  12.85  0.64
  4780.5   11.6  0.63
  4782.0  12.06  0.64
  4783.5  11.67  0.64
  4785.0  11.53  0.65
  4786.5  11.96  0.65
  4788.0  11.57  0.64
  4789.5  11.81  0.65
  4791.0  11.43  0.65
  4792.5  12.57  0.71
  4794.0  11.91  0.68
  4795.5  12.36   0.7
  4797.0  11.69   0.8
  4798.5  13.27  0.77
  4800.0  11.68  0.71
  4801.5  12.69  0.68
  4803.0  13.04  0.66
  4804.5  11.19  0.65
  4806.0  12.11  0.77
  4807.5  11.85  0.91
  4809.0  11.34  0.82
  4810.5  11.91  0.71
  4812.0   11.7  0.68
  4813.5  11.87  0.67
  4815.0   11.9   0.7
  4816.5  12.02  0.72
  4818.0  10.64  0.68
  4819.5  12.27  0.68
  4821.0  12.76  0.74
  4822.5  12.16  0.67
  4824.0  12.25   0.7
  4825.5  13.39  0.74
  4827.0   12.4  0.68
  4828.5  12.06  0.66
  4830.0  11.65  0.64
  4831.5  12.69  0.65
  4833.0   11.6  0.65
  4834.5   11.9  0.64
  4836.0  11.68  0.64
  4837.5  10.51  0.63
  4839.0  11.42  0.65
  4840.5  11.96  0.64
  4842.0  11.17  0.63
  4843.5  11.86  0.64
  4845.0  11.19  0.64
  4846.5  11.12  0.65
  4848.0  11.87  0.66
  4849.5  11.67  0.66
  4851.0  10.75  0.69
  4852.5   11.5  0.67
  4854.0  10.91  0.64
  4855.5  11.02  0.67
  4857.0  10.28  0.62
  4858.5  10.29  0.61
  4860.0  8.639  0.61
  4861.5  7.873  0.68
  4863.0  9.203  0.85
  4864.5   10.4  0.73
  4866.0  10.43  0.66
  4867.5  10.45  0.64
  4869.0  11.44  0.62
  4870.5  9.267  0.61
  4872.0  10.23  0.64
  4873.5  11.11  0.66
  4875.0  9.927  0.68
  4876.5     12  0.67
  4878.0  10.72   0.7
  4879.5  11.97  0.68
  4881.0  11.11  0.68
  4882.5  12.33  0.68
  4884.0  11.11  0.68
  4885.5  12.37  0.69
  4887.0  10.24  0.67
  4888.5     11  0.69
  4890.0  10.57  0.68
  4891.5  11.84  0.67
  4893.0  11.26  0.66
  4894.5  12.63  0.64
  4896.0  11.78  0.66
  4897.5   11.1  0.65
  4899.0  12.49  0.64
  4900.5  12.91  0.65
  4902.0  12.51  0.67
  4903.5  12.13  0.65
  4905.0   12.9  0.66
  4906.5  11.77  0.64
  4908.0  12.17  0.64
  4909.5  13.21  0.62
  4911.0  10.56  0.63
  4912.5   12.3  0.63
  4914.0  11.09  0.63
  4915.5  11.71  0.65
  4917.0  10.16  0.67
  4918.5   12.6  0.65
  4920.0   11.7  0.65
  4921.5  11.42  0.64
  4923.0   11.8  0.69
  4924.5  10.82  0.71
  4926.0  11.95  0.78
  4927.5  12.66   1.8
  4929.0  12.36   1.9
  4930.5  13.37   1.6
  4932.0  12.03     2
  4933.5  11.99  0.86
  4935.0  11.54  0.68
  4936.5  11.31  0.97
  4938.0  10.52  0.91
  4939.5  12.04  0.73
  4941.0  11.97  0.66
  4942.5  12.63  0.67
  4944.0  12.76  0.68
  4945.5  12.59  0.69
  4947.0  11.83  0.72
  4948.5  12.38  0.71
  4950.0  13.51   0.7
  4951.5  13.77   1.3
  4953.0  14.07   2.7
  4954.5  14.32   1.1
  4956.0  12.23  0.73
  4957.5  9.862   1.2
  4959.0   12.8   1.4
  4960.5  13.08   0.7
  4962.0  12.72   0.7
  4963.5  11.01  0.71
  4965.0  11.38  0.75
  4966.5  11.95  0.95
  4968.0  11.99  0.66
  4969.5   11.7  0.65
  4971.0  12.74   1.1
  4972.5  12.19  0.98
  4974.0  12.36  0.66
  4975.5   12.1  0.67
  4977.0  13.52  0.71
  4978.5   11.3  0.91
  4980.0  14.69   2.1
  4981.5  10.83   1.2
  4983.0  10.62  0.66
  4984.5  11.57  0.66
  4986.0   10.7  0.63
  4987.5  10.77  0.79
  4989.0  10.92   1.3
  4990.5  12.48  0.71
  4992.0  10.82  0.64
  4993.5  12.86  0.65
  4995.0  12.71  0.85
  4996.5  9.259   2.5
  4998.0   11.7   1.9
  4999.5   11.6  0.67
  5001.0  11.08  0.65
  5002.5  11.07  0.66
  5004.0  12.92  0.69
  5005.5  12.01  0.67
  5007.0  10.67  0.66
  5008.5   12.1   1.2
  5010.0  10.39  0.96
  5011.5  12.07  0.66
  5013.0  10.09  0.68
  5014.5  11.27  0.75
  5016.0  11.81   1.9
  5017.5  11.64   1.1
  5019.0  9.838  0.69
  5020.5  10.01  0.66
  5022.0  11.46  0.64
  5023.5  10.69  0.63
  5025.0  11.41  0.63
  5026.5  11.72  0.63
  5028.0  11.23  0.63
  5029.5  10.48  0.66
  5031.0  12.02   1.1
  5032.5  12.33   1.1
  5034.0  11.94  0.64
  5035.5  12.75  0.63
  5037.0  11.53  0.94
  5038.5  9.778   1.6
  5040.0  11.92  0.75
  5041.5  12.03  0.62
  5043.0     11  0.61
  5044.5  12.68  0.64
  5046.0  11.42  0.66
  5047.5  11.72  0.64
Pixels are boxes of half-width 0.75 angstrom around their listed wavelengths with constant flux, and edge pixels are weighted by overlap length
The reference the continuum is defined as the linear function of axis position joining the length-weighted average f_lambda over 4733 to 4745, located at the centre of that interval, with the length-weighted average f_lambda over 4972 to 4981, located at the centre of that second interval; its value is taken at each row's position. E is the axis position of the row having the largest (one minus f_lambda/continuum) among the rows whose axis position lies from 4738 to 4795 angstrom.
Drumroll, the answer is 4762.5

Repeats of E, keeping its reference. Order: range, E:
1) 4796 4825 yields 4818.0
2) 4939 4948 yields 4947.0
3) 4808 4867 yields 4861.5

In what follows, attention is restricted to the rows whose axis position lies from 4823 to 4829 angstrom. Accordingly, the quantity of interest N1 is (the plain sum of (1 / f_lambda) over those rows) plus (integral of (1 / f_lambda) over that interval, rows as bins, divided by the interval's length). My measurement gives 0.40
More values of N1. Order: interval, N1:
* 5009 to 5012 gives 0.27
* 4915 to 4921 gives 0.44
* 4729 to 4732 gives 0.26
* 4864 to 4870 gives 0.47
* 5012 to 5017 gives 0.36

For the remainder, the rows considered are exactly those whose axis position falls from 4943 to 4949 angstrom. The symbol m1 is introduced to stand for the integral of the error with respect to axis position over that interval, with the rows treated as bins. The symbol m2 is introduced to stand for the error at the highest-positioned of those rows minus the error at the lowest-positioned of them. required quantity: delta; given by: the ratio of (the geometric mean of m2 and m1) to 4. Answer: 0.09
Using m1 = 4.2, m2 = 0.030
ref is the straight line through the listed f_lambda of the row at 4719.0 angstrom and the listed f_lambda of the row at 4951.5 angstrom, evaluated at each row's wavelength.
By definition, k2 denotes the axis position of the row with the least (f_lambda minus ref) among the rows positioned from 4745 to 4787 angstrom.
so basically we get 4762.5 angstrom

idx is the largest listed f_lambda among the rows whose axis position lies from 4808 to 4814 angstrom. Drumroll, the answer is 11.91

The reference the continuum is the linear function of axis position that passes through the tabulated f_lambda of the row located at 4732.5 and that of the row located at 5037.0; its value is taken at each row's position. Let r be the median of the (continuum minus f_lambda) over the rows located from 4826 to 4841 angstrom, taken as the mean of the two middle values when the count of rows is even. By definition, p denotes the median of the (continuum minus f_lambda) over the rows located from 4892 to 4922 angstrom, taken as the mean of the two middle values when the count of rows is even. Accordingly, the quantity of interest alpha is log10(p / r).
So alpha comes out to 0.2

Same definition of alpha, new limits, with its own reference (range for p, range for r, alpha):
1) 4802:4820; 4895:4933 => -0.1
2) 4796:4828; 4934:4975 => -0.1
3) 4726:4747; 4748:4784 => -0.3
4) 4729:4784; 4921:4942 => -0.3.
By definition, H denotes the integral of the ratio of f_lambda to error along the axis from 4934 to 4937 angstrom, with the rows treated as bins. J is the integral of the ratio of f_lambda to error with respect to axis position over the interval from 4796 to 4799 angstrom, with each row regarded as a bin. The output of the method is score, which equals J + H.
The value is 91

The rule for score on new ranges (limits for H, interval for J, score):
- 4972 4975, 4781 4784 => 104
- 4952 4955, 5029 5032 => 66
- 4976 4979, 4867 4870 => 100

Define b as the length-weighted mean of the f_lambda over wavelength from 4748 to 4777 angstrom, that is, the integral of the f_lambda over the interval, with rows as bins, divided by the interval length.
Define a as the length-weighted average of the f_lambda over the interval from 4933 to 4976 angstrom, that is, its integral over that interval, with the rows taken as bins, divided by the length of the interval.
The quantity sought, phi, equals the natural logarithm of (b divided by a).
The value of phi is -0.06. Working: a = 12.3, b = 11.5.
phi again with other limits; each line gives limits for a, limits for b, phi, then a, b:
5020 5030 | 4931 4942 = 0.06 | 11.0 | 11.7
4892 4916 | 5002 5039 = -0.06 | 12.0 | 11.3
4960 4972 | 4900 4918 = -0.01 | 12.1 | 11.9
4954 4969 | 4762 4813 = -0.02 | 12.1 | 11.8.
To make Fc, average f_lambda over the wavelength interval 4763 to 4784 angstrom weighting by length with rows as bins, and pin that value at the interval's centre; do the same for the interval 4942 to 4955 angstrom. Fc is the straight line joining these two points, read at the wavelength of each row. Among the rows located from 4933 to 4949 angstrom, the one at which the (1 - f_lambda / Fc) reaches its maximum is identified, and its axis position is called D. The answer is 4938.0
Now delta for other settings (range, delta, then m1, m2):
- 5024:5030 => 0.08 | 3.8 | 0.030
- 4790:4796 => 0.11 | 4.1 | 0.050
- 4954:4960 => 0.35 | 6.5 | 0.300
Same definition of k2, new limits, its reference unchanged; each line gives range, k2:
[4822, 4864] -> 4861.5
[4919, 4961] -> 4957.5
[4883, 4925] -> 4917.0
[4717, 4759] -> 4734.0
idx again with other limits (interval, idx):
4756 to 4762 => 12.4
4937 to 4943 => 12.63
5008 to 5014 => 12.1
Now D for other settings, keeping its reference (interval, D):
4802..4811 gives 4804.5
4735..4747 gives 4735.5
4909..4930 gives 4917.0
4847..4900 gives 4861.5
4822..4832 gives 4830.0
